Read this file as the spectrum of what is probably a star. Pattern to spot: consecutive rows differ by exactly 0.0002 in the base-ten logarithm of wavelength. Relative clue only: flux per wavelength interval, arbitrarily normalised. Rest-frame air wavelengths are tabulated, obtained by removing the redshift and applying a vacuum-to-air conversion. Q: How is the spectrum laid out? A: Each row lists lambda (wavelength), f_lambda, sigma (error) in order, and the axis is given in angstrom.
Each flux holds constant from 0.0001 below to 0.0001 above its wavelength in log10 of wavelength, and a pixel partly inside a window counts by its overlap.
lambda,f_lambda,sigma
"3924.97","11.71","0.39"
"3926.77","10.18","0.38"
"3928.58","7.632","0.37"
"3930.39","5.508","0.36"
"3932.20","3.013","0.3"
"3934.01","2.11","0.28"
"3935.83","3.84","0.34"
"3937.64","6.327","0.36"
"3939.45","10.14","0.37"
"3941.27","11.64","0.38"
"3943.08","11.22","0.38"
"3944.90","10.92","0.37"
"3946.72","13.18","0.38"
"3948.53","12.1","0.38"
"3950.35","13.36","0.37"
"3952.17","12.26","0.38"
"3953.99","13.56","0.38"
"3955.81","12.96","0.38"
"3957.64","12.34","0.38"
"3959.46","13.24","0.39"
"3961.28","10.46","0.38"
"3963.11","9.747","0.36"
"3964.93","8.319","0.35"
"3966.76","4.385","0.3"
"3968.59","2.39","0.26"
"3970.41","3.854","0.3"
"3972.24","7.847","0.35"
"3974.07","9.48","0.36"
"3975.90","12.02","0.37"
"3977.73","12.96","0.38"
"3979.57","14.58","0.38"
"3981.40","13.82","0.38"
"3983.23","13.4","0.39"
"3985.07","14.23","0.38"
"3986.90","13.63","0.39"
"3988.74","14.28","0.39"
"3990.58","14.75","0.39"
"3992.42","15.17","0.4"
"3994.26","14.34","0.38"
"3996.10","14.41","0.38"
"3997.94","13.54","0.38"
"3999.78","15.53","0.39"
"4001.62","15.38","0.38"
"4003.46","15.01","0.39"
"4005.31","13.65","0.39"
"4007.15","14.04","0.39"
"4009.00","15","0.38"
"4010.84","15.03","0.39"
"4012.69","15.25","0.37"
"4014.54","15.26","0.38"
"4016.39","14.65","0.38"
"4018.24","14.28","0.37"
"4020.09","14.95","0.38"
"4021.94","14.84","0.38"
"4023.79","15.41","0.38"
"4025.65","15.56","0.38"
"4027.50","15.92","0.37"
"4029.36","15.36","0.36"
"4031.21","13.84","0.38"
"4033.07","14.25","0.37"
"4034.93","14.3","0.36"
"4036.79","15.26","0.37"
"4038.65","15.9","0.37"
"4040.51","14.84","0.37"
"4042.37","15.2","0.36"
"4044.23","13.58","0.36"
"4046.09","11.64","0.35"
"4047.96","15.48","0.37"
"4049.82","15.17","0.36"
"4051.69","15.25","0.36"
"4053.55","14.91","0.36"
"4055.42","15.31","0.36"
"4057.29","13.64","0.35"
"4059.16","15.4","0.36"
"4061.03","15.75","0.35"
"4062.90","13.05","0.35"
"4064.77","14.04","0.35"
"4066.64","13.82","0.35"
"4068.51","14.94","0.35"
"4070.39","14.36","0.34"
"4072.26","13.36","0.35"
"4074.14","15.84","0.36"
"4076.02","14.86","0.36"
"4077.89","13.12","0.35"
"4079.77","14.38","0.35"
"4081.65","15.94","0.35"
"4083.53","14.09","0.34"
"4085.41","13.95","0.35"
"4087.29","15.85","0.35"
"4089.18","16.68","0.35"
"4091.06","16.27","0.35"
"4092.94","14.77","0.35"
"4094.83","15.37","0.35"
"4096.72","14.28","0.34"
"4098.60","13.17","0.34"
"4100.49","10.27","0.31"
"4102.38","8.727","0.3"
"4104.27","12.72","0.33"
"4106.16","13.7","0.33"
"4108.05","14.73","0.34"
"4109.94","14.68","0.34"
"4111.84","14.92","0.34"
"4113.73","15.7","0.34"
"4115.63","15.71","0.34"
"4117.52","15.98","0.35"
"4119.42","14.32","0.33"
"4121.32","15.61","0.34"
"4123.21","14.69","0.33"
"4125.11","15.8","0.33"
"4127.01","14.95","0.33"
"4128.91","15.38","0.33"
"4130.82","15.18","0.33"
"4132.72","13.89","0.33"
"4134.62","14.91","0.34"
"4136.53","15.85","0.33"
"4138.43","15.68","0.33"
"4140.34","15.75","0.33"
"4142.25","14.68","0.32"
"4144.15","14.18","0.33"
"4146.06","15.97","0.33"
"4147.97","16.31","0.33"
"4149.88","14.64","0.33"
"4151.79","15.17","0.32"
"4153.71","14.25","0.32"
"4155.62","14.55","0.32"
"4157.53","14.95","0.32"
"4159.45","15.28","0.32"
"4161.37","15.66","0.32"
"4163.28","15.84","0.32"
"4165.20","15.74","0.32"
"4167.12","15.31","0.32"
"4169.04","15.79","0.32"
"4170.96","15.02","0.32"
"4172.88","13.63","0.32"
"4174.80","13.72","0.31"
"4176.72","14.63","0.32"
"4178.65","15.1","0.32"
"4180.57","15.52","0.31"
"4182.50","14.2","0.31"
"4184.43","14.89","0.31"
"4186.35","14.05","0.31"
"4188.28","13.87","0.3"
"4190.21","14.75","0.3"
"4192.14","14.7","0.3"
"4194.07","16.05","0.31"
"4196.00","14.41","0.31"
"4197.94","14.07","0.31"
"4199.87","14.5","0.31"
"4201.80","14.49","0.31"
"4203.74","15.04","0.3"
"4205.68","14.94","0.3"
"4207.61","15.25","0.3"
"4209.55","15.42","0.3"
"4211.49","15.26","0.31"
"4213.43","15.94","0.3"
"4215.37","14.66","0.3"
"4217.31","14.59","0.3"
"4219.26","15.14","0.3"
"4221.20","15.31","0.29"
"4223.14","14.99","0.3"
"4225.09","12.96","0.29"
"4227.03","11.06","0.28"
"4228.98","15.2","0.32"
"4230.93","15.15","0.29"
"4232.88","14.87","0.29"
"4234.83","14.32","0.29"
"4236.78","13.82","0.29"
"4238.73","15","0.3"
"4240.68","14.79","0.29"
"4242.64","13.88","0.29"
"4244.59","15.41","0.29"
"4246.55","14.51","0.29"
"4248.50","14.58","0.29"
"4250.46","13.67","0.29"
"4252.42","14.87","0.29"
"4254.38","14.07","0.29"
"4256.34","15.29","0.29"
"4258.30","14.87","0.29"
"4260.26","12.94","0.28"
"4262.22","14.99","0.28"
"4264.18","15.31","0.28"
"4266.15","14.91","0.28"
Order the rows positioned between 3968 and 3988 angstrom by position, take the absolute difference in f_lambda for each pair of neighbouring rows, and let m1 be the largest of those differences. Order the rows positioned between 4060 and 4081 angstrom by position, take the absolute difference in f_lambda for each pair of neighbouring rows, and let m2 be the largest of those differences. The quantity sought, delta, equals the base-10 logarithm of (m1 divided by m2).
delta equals 0.17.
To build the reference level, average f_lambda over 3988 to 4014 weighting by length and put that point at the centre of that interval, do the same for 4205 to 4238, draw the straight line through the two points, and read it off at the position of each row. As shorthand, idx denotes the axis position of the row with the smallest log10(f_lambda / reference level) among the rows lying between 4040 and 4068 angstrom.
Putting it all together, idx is 4046.09 angstrom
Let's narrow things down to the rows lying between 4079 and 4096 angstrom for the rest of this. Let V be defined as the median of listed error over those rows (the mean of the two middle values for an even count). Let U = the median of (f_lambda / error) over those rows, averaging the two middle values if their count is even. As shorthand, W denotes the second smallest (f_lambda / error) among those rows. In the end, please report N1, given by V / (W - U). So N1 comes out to -0.12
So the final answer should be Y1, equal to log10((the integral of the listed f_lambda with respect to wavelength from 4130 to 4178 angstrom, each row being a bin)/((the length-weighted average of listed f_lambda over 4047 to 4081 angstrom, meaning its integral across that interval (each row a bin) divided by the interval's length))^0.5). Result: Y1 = 2.3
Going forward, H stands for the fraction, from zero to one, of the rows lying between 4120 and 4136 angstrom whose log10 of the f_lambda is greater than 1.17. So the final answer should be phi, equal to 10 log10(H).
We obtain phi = -1.2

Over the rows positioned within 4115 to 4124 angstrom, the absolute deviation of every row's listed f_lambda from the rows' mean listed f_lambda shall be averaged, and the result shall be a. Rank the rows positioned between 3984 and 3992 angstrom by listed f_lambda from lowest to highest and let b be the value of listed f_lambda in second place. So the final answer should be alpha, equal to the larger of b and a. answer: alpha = 14.2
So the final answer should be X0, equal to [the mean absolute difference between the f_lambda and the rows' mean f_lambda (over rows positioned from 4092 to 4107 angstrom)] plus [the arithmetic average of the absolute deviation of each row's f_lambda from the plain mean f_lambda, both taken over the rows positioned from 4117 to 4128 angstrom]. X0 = 2.3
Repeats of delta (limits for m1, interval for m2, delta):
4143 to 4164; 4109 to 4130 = 0.03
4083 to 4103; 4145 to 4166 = 0.24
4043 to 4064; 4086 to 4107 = -0.02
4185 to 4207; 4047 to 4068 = -0.22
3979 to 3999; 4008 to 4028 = 0.11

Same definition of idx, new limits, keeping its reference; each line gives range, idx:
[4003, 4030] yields 4005.31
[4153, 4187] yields 4172.88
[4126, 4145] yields 4132.72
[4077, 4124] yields 4102.38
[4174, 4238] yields 4227.03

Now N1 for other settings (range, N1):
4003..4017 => -0.15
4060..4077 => -0.11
